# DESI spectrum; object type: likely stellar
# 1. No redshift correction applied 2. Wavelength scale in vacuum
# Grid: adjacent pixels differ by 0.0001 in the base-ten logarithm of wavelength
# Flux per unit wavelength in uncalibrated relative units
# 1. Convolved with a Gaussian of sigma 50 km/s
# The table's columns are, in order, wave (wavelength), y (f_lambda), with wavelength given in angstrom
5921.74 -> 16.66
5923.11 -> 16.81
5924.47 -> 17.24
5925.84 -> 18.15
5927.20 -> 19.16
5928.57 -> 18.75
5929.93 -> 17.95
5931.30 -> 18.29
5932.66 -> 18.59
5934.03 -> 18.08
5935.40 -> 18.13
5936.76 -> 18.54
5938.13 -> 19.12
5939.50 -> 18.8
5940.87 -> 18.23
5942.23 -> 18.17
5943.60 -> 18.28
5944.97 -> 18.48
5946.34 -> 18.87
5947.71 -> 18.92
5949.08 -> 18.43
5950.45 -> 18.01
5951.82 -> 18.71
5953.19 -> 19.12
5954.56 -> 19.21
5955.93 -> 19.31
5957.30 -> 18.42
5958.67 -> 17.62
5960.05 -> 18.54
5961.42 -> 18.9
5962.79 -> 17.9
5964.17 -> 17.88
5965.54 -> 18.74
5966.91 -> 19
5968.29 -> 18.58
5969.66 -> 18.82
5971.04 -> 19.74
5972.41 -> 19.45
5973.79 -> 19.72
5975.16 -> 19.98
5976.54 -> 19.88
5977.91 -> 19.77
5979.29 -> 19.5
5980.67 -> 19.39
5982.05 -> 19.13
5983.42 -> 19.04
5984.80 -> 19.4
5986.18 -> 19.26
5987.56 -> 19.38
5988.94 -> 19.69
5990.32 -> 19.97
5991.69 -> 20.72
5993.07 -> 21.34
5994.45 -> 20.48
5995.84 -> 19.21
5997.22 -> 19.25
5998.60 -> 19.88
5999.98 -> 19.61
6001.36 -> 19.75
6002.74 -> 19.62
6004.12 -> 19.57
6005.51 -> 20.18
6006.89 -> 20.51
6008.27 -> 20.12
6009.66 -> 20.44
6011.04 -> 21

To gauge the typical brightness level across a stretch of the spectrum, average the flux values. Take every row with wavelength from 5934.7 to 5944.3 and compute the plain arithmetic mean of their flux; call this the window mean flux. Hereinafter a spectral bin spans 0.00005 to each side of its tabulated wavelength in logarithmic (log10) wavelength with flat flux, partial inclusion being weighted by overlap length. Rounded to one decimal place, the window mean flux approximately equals 18.5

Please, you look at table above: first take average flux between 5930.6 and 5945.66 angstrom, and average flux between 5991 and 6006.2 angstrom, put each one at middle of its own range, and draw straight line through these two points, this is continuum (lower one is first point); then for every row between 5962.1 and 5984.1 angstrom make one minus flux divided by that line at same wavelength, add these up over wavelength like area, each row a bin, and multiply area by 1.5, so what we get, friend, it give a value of 0.28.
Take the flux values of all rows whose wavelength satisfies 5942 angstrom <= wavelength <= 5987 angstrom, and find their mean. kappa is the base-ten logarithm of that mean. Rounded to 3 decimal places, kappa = 1.277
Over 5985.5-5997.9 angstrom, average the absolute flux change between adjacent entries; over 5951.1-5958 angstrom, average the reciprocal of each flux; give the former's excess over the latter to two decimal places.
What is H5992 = 0.48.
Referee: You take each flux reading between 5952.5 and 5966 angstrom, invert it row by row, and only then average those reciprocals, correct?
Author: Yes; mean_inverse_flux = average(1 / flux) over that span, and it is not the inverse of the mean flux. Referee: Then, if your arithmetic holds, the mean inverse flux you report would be 0.0539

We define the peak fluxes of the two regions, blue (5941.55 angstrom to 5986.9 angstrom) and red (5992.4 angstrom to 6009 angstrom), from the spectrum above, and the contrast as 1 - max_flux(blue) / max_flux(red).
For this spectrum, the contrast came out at 0.064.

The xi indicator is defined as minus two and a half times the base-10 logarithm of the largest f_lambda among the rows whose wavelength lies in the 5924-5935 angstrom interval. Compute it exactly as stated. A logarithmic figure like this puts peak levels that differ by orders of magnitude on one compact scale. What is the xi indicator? -3.206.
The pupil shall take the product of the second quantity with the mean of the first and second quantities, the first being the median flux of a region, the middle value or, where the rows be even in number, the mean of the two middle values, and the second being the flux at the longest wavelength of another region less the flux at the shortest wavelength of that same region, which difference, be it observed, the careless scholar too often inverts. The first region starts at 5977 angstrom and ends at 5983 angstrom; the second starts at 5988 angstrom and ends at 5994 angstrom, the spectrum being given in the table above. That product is 17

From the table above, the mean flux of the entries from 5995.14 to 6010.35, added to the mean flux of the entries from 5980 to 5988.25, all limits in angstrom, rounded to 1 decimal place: 39.1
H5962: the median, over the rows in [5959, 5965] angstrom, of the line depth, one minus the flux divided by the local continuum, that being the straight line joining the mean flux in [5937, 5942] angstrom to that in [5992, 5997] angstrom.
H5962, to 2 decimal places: 0.06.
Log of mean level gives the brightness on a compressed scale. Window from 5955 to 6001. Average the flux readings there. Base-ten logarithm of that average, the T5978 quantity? 1.29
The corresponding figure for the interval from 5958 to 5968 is 1.26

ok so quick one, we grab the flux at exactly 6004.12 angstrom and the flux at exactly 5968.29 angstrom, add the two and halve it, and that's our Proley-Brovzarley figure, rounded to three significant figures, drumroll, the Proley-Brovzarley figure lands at 19.1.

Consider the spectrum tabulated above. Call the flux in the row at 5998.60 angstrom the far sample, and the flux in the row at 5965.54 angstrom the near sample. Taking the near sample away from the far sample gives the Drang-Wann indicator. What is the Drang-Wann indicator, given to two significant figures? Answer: 1.1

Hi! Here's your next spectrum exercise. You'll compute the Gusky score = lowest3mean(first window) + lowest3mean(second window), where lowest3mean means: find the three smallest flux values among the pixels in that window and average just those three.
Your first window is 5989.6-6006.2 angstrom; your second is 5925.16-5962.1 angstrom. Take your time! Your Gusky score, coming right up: 37.20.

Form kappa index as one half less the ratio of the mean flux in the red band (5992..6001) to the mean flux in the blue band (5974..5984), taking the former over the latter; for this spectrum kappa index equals -0.522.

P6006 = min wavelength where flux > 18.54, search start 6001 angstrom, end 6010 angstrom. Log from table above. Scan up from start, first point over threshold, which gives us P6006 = 6001.36 angstrom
